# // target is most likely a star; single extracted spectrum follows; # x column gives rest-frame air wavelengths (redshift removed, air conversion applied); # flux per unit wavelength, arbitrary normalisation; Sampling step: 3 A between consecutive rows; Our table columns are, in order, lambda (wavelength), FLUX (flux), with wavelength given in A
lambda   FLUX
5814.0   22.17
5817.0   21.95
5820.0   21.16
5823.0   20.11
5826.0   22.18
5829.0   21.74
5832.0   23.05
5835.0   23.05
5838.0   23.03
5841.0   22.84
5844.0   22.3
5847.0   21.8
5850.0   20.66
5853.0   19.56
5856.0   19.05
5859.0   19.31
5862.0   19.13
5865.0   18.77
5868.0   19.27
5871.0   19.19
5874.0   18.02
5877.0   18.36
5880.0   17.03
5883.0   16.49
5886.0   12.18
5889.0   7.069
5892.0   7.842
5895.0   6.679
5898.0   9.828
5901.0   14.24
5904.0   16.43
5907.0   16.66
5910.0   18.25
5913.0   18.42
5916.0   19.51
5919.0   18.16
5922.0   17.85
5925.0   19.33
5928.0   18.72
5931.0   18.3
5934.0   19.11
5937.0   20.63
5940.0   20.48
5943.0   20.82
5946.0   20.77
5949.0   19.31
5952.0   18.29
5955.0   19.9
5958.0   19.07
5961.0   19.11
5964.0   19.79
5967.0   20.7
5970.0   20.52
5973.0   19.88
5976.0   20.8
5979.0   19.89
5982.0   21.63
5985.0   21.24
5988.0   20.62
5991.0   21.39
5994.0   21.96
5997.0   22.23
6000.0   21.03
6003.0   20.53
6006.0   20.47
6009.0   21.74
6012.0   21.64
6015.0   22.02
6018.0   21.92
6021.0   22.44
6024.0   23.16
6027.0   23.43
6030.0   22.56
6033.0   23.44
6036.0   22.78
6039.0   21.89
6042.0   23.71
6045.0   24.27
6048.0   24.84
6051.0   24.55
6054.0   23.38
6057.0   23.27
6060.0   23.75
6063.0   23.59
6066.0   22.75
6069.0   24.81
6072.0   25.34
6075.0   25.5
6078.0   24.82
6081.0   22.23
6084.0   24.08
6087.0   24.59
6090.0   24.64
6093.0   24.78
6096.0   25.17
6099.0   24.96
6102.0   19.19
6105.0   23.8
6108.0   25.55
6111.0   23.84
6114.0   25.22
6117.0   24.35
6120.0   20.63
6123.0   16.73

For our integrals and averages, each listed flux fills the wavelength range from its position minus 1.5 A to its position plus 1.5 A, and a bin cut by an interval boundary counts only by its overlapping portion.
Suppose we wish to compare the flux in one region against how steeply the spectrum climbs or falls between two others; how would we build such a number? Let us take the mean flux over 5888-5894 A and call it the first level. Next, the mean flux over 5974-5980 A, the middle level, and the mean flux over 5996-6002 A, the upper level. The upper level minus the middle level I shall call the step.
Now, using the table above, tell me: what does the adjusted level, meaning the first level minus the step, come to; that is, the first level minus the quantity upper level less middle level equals 6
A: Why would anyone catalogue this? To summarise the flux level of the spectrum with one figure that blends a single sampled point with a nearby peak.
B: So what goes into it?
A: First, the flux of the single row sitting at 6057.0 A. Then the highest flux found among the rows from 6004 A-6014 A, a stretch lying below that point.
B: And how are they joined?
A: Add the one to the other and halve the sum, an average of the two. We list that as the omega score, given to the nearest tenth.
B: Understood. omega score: 22.5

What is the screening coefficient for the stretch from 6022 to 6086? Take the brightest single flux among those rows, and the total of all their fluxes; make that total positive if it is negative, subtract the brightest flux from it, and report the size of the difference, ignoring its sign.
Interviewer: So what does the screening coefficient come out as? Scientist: 473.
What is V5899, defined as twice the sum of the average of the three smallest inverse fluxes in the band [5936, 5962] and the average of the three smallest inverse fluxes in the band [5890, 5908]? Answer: 0.224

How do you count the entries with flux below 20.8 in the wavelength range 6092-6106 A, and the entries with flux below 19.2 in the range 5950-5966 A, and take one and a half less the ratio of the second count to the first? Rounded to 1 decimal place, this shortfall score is -1.5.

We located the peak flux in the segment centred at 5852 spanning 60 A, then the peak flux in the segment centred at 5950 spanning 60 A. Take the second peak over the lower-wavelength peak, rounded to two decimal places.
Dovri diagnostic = 0.90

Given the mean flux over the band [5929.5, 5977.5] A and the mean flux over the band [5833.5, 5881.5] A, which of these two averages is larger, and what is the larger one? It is 20.1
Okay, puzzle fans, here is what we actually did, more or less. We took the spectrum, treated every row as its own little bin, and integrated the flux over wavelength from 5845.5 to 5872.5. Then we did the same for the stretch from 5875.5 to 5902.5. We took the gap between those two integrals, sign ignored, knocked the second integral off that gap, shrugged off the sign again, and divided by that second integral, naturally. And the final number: 0.39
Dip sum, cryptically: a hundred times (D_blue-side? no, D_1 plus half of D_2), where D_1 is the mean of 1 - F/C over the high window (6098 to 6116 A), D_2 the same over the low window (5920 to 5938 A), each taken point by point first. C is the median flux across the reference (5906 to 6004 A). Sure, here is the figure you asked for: -17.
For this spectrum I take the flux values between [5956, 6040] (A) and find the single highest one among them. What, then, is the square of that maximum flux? 549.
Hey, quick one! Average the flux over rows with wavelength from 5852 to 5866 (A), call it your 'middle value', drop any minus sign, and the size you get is 19.2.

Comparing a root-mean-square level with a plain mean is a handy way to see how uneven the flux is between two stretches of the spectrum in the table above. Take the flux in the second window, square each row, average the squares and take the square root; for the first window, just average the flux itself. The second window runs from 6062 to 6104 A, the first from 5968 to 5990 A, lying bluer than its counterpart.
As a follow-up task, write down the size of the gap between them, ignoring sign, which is 3.4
